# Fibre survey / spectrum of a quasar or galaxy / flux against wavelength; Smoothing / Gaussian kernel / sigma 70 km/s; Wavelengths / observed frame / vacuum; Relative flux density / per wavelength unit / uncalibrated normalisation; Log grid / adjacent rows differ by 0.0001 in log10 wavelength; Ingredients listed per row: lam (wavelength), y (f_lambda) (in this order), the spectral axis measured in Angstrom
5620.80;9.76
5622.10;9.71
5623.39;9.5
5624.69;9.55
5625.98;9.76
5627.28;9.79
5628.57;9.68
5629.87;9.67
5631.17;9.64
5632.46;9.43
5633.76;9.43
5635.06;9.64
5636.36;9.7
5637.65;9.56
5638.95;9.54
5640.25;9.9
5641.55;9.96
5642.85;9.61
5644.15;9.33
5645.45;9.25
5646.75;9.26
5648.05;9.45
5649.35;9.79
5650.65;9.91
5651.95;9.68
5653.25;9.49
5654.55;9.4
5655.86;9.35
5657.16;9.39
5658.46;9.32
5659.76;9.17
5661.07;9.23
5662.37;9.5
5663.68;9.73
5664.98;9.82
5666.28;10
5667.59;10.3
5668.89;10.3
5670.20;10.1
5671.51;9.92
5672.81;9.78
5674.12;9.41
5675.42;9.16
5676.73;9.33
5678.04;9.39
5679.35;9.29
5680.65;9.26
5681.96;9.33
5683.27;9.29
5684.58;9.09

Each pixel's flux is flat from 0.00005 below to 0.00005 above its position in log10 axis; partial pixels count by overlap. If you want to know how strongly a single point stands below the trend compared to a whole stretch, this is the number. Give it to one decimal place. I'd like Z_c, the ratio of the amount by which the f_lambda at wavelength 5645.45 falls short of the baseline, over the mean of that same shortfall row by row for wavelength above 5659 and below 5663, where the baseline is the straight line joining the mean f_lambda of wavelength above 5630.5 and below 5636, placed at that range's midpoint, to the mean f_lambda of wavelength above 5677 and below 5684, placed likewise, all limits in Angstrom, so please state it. 2.2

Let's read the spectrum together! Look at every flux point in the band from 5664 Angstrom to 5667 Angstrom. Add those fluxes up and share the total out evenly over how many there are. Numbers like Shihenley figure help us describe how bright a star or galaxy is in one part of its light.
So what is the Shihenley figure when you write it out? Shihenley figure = 9.91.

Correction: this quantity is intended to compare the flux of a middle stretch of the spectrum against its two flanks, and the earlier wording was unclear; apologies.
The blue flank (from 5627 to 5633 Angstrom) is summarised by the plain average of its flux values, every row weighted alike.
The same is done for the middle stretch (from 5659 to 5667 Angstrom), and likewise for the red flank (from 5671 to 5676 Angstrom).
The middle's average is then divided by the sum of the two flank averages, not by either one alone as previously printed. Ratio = 0.498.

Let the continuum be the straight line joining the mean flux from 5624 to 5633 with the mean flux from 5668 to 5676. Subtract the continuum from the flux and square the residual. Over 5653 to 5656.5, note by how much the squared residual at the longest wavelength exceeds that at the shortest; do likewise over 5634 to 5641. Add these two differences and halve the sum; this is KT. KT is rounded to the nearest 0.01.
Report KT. 0.07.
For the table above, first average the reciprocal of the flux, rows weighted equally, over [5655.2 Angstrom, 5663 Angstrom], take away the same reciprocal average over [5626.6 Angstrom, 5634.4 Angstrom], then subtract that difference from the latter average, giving 0.101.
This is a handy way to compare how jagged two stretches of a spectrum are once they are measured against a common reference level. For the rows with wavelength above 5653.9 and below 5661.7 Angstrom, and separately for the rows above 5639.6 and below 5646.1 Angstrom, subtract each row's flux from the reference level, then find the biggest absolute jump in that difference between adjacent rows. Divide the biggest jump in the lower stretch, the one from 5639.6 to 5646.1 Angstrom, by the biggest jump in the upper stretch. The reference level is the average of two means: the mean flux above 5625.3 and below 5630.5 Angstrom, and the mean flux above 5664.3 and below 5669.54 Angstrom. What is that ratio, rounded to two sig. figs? 2.3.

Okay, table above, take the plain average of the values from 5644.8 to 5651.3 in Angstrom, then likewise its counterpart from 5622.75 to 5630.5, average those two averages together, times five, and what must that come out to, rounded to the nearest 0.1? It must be 48.0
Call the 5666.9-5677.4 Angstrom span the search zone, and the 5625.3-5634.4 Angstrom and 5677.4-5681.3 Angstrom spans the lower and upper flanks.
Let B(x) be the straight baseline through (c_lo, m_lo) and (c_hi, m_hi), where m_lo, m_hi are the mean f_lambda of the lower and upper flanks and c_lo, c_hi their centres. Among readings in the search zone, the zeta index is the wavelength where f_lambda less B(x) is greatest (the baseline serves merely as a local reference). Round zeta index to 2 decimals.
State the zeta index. 5668.89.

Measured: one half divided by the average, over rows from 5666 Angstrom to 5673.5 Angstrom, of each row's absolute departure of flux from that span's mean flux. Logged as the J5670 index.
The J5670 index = 3.0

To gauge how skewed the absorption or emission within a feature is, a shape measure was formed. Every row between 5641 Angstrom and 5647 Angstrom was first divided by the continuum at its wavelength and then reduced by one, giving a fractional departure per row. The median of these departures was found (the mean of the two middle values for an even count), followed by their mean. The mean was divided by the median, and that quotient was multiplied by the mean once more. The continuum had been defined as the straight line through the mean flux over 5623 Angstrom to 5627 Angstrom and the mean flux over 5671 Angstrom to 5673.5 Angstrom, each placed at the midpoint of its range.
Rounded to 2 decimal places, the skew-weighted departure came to -0.01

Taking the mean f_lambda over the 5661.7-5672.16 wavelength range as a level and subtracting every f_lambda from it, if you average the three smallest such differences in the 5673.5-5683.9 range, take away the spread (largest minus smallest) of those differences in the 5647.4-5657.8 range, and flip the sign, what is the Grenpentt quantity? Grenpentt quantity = -0.02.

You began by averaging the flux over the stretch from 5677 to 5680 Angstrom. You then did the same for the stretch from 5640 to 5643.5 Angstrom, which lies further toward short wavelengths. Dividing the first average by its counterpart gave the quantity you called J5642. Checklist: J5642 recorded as 0.95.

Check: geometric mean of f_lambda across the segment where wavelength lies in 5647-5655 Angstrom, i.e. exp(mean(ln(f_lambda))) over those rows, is 9.62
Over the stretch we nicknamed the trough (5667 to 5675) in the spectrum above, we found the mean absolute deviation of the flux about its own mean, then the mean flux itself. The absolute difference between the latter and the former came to 9.7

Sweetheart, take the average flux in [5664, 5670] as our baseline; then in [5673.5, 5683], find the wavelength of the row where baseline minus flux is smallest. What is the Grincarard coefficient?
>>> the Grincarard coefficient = 5674.12 Angstrom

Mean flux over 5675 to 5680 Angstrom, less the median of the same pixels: -0.02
